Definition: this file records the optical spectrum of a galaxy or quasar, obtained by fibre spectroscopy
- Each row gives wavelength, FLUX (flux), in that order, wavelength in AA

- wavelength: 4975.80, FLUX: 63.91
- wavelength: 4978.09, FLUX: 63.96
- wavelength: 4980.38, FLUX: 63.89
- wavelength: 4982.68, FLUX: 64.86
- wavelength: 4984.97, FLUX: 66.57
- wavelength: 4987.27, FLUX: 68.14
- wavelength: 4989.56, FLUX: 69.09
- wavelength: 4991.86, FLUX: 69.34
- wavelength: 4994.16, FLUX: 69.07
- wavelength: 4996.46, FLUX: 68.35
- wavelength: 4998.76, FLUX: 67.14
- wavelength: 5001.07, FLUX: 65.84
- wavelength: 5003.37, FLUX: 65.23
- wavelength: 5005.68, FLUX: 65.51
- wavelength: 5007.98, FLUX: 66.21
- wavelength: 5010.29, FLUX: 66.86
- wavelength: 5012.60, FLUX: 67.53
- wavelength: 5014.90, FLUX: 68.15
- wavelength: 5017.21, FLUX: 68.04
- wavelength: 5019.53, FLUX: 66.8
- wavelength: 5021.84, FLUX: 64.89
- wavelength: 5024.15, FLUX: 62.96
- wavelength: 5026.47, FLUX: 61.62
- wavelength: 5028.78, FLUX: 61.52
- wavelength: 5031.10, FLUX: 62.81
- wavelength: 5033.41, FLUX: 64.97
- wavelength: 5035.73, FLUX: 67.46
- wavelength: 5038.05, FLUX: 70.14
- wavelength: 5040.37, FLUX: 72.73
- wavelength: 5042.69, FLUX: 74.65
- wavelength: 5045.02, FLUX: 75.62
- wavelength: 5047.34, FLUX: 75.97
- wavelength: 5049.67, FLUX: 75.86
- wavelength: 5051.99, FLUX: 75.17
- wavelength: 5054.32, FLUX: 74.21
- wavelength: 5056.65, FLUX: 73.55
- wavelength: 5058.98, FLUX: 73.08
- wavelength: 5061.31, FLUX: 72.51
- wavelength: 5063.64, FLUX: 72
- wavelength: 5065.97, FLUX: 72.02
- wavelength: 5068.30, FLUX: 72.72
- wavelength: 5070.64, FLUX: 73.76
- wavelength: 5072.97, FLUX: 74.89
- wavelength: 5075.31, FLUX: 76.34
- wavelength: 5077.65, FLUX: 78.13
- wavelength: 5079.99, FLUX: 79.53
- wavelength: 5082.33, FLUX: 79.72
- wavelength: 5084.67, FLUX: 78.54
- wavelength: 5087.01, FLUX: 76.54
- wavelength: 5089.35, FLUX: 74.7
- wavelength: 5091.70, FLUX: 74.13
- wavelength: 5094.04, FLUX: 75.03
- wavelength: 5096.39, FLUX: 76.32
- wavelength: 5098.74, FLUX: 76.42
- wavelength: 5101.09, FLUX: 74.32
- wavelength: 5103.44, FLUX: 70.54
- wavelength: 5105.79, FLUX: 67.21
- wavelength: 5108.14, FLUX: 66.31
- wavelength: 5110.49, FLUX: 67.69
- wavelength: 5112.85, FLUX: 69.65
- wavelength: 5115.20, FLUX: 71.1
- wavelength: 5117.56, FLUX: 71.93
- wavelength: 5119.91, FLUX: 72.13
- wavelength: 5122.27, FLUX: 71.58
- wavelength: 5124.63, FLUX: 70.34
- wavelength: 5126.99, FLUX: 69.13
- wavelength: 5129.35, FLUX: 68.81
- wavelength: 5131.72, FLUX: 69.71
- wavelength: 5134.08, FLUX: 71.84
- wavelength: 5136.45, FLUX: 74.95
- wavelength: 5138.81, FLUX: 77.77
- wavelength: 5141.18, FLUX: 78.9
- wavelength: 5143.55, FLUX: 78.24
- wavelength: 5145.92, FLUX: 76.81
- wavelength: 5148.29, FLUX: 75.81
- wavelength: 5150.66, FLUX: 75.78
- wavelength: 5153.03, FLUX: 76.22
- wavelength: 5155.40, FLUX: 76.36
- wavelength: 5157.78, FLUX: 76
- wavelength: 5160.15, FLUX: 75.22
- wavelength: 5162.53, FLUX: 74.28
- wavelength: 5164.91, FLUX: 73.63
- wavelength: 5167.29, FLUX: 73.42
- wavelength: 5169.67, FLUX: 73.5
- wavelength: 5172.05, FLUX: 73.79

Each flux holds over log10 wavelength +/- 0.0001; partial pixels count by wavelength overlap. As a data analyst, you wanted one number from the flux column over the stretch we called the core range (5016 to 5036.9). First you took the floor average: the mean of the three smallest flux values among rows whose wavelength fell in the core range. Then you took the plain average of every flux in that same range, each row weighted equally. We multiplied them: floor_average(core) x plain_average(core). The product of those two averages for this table 4002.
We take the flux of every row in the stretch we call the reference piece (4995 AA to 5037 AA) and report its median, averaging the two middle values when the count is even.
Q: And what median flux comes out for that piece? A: 66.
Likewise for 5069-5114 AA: 75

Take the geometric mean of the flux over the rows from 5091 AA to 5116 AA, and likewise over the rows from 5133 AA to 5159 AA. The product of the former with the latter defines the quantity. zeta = 5459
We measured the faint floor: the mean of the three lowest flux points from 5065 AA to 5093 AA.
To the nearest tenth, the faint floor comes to 72.8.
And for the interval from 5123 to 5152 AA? 69.2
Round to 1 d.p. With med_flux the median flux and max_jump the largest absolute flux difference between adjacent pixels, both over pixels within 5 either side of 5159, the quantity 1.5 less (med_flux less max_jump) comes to -73.2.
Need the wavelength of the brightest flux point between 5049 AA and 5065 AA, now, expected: 5049.67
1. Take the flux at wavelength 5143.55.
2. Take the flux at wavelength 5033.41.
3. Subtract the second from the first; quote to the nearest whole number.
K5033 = 13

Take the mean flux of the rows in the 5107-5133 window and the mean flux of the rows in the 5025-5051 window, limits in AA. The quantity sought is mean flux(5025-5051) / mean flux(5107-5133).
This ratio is 0.99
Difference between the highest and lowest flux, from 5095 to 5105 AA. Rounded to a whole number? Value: 6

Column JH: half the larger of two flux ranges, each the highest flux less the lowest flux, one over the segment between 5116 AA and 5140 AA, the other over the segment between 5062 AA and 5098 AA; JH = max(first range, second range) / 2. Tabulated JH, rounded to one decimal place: 4.5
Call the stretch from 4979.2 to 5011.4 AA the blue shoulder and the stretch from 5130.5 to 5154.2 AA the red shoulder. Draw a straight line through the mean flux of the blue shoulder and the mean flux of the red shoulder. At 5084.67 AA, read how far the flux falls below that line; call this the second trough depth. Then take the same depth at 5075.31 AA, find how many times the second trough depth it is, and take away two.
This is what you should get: -1.3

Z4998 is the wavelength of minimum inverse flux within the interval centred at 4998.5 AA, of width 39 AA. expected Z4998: 4991.86 AA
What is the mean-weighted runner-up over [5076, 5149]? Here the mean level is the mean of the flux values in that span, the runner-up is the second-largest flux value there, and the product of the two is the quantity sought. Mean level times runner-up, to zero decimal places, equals 5859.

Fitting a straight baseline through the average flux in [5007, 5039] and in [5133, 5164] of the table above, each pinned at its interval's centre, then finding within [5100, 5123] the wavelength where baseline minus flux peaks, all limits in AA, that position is 5108.14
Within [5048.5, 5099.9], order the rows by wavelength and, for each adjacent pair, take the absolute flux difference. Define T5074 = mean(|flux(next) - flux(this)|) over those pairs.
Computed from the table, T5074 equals 0.93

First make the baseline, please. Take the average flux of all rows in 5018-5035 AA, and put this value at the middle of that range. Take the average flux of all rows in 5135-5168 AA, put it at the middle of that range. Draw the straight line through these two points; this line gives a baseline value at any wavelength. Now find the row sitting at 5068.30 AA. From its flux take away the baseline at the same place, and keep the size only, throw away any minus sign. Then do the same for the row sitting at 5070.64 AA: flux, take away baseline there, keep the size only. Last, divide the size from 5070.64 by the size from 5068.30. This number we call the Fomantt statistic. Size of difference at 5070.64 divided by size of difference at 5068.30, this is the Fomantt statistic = 1.2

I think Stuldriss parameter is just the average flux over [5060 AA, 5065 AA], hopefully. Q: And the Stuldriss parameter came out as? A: 72.3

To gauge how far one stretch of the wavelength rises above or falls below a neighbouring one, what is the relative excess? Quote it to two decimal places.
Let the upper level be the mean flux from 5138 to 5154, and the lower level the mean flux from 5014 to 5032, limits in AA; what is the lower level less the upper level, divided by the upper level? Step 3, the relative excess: -0.16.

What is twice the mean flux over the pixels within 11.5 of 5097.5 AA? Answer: 146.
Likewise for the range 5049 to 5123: 147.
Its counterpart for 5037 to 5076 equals 148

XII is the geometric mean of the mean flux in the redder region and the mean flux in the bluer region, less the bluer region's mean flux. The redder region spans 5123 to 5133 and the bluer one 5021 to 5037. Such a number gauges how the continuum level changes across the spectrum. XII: 2.8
